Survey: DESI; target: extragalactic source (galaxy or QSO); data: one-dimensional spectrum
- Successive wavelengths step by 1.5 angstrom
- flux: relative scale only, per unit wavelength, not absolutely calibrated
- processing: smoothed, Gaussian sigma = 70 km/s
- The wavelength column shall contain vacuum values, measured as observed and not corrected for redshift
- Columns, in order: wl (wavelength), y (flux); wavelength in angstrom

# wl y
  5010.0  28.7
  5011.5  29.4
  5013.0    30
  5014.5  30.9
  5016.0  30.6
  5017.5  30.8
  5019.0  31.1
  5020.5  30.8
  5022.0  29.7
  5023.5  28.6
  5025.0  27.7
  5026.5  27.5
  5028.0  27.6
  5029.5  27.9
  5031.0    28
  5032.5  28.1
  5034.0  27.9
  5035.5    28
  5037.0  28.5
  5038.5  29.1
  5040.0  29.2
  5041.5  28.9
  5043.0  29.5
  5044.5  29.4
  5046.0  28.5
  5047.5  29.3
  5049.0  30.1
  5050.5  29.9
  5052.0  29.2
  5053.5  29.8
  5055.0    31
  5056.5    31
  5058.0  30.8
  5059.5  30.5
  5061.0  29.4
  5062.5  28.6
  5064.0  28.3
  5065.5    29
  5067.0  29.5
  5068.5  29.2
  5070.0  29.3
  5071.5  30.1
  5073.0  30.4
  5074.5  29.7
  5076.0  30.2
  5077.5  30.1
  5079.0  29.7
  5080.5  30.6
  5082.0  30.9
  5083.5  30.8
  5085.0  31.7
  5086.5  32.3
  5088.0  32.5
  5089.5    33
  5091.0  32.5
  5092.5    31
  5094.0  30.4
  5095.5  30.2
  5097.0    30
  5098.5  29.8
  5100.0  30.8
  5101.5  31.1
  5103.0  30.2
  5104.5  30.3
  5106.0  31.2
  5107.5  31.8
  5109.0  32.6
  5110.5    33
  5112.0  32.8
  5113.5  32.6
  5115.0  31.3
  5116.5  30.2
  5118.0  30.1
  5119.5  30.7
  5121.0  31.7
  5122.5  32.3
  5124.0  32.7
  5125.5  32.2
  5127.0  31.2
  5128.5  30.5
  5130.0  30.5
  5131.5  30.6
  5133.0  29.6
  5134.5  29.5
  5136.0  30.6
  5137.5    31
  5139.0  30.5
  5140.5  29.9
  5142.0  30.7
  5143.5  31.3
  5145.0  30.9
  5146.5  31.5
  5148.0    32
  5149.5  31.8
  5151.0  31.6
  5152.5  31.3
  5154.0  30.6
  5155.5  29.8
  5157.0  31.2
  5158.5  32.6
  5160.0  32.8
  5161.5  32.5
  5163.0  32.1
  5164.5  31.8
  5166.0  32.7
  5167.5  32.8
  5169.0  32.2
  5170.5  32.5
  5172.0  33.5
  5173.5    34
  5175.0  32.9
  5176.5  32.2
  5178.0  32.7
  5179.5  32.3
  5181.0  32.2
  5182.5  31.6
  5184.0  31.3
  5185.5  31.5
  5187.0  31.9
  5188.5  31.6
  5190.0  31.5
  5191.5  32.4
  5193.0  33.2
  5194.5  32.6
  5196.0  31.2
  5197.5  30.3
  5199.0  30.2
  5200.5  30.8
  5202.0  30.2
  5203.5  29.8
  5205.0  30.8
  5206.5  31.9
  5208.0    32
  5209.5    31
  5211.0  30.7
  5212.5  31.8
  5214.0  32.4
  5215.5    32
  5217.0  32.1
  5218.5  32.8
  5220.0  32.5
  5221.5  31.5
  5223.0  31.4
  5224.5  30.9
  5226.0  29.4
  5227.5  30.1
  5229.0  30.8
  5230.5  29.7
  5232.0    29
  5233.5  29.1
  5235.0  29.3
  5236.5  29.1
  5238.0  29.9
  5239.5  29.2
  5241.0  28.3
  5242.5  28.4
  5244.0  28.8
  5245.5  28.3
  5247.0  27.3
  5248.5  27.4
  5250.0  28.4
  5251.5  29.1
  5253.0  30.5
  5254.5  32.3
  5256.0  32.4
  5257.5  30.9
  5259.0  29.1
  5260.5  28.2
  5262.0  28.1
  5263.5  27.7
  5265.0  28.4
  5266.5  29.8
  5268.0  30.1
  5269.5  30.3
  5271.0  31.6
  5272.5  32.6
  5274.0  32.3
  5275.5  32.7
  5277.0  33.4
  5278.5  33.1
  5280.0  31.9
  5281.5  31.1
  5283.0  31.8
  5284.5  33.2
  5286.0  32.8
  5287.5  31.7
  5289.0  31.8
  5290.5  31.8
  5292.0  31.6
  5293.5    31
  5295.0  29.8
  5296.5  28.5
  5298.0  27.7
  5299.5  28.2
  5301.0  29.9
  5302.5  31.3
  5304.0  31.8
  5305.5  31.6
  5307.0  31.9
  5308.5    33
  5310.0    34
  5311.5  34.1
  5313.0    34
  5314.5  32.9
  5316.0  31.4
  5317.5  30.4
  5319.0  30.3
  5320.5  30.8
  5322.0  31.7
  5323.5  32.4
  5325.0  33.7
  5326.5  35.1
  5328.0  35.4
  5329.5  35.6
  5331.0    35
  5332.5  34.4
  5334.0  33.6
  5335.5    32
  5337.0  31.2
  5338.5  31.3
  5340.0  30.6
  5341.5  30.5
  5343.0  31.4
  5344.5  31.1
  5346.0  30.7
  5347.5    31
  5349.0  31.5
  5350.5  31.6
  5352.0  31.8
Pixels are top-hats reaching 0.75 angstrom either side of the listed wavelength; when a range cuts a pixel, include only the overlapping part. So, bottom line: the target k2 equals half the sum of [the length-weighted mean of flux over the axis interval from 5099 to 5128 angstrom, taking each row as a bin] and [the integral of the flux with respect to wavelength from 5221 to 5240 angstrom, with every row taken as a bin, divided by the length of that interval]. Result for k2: 30.7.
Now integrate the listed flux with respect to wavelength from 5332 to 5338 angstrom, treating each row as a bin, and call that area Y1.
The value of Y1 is 196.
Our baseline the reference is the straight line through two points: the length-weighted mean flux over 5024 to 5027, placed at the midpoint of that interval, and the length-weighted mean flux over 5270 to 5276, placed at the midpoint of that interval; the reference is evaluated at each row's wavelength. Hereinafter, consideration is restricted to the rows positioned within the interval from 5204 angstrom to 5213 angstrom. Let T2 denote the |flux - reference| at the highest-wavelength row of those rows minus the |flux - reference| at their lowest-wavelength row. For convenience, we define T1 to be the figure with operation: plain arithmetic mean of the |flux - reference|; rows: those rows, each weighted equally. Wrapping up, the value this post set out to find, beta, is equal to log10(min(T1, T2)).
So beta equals -0.28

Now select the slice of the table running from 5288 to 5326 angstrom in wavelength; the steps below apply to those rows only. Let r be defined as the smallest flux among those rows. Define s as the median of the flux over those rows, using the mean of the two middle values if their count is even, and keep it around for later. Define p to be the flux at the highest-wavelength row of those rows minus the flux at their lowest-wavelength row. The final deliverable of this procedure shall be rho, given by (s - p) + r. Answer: 57.4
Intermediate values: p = 1.9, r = 27.7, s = 31.6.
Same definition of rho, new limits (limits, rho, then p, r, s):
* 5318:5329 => 57.6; 5.1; 30.3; 32.4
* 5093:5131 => 60.8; 0.1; 29.8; 31.1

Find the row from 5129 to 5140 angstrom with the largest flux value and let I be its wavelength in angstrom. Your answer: 5137.5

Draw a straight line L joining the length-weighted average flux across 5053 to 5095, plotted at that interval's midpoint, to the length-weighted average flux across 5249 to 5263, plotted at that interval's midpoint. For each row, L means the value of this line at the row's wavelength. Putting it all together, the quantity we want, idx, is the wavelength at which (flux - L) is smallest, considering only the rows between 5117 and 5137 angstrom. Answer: 5134.5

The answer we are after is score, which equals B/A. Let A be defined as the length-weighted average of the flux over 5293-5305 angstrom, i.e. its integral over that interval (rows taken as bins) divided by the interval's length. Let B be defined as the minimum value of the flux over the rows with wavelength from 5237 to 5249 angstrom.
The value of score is 0.92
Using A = 29.8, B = 27.3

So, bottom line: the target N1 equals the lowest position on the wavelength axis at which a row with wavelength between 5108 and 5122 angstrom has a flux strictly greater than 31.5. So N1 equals 5109.0 angstrom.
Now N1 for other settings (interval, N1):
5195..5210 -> 5206.5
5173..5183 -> 5173.5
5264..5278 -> 5271.0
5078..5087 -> 5085.0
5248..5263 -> 5254.5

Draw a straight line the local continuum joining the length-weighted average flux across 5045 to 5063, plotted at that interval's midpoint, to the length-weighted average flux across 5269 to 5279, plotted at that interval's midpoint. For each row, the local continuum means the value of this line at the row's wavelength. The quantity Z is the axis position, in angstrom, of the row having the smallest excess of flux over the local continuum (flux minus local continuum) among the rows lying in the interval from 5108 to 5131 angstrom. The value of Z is 5118.0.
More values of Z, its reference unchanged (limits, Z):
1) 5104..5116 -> 5104.5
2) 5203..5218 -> 5203.5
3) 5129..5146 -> 5134.5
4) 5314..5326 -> 5319.0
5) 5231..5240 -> 5232.0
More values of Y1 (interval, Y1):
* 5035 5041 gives 172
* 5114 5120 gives 184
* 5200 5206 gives 183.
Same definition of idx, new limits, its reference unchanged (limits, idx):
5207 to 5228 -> 5226.0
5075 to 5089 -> 5079.0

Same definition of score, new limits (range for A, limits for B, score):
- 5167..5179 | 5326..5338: 0.95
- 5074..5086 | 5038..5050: 0.93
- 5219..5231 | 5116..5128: 0.98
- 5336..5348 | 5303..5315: 1.02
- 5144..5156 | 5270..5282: 1.00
